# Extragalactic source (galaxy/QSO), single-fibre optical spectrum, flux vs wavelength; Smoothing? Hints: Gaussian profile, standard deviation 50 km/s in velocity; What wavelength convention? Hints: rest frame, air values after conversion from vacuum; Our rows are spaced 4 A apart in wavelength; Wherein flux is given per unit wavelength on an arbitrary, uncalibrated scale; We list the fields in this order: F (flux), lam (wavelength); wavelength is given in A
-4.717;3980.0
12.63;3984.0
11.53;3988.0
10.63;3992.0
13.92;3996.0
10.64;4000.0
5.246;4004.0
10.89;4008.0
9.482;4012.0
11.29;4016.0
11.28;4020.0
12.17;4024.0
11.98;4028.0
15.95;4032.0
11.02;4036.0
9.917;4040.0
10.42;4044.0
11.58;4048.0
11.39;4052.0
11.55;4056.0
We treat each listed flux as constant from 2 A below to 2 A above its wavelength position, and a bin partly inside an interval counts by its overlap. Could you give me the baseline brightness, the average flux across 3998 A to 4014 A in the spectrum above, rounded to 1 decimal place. 9.1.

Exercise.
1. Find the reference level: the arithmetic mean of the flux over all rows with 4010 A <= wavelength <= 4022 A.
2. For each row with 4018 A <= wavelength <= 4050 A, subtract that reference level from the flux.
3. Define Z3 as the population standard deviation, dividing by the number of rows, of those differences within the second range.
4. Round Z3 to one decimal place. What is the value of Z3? 1.7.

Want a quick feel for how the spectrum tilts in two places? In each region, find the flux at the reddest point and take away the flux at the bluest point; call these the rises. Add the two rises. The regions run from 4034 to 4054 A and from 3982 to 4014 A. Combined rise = -3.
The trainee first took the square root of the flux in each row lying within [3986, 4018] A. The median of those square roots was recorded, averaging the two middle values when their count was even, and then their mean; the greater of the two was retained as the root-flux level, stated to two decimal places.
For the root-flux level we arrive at 3.28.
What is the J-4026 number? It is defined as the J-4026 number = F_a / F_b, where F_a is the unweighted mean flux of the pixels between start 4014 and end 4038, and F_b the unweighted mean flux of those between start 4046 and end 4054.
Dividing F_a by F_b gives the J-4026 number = 1.1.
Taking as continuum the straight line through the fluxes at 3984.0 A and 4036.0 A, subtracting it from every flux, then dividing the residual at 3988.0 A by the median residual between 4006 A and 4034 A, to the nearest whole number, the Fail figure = 4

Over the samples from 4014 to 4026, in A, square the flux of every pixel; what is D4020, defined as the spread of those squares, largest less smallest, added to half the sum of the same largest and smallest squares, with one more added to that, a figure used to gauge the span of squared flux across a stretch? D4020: 160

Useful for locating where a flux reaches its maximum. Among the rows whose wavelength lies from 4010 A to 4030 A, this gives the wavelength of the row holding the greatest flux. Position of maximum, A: 4024.0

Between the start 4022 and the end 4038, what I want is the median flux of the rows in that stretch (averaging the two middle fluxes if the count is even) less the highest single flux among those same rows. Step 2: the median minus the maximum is -3.9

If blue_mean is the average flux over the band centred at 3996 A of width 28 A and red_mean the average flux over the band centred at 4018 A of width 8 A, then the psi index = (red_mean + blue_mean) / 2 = 11.0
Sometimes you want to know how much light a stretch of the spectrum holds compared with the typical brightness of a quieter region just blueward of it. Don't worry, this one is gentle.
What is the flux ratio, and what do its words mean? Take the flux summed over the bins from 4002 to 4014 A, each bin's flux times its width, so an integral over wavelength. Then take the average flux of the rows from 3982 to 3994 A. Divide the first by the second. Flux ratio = 8.8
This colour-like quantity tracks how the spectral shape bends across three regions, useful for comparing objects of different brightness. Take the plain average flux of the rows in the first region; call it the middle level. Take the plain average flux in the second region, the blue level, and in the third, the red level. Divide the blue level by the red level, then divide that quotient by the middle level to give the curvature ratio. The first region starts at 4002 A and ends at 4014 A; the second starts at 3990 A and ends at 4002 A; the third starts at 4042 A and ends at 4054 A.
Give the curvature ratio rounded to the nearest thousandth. 0.123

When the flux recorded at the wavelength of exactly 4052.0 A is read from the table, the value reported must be 11.39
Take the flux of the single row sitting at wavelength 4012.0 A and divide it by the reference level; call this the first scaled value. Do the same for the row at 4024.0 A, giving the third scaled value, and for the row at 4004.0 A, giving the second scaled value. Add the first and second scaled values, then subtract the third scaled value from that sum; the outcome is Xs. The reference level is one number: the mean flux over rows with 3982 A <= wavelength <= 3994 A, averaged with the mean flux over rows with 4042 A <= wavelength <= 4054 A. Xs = 0.23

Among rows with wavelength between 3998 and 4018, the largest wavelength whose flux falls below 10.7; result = 4012.0 A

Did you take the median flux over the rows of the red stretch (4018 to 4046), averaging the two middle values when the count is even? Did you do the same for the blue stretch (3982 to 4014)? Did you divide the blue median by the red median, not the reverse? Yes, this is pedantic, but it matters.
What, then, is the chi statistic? 0.95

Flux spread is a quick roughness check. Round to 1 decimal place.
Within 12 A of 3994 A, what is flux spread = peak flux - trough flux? 8.7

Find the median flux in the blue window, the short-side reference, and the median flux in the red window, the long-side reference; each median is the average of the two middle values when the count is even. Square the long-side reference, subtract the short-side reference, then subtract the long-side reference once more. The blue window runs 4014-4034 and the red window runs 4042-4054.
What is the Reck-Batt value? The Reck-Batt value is 106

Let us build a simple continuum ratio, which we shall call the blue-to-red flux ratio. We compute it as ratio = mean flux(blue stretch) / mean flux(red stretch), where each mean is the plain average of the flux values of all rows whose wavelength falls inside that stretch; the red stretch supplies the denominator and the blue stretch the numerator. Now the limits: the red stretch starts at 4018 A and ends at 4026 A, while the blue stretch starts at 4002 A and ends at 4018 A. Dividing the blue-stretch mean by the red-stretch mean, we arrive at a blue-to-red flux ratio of 0.79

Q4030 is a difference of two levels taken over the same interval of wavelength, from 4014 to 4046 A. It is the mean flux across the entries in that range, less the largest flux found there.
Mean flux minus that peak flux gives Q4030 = -4.2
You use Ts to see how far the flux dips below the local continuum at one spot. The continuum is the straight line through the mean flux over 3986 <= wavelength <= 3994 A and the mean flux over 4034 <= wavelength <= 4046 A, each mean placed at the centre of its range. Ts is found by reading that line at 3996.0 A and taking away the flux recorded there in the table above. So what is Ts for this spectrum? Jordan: -2.9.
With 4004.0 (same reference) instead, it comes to 5.7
